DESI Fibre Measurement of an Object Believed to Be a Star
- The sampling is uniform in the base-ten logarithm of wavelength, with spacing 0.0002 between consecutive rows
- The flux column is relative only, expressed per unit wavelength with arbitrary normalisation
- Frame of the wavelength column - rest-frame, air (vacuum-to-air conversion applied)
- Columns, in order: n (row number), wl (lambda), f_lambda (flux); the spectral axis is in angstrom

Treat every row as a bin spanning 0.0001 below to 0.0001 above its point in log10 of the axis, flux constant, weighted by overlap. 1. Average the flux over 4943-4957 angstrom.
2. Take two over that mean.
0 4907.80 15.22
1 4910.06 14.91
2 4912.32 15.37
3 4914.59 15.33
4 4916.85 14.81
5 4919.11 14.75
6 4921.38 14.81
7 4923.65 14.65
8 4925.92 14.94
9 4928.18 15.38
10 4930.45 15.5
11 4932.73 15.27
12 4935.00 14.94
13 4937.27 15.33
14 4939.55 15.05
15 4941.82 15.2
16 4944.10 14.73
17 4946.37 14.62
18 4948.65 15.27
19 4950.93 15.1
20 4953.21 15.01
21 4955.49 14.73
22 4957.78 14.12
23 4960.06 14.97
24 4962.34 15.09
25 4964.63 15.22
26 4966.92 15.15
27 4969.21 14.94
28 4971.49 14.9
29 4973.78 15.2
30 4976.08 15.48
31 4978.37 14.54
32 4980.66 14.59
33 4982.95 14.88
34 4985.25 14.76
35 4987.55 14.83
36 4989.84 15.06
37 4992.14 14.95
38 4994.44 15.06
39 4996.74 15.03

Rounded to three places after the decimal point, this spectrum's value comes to 0.134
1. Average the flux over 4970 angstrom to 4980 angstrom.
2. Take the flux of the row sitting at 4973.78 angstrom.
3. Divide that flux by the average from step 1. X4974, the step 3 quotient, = 1.01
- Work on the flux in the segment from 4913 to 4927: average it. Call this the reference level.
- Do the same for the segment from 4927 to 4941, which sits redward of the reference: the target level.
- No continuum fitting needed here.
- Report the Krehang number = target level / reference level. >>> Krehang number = 1.02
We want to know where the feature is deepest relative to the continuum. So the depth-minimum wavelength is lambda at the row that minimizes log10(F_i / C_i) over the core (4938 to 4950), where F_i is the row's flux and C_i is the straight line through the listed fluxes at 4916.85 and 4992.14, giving 4946.37 angstrom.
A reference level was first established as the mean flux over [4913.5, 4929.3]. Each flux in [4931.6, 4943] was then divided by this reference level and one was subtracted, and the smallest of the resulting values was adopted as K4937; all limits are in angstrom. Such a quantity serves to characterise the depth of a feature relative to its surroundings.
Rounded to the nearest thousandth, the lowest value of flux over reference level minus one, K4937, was -0.001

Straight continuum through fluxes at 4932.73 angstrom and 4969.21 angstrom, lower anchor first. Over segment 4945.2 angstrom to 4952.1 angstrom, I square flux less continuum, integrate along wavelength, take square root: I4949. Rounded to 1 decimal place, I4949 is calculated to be 0.8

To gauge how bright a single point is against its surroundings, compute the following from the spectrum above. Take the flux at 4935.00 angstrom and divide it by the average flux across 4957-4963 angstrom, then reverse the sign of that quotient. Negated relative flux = -1.01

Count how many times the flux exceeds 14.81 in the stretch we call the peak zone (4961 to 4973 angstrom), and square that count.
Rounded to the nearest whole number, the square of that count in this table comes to 25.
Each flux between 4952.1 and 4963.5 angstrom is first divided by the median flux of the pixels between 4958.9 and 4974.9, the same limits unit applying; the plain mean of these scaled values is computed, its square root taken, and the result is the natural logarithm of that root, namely -0.010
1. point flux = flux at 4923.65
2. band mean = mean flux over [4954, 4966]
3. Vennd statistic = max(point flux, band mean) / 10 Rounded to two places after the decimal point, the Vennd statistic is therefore 1.48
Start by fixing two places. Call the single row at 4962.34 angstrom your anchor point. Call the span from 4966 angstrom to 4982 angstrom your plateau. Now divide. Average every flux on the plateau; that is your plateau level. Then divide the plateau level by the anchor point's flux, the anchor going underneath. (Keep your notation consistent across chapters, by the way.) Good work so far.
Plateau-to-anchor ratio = 0.99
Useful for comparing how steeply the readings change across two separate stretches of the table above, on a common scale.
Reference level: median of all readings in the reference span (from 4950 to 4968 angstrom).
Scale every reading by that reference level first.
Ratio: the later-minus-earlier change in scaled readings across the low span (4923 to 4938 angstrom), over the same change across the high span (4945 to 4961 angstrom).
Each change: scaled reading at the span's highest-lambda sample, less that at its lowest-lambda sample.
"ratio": 1.9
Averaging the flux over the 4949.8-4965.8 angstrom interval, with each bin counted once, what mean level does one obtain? 14.89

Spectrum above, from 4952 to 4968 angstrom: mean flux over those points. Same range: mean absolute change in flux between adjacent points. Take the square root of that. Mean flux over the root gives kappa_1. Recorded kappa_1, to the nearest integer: 25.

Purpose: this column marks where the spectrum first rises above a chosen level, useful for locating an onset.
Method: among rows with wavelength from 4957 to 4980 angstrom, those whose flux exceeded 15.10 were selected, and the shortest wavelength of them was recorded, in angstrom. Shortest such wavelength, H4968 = 4964.63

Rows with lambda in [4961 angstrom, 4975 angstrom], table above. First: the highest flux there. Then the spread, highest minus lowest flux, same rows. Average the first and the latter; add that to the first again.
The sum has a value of 23.0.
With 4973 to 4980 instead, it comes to 23.7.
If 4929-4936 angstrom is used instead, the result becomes 23.5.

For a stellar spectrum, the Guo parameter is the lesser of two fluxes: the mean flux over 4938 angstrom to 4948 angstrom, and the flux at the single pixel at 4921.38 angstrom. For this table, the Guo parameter 14.8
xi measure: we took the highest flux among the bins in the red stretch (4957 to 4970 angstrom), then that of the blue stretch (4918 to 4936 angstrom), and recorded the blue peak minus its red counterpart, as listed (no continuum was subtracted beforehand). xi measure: 0.28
